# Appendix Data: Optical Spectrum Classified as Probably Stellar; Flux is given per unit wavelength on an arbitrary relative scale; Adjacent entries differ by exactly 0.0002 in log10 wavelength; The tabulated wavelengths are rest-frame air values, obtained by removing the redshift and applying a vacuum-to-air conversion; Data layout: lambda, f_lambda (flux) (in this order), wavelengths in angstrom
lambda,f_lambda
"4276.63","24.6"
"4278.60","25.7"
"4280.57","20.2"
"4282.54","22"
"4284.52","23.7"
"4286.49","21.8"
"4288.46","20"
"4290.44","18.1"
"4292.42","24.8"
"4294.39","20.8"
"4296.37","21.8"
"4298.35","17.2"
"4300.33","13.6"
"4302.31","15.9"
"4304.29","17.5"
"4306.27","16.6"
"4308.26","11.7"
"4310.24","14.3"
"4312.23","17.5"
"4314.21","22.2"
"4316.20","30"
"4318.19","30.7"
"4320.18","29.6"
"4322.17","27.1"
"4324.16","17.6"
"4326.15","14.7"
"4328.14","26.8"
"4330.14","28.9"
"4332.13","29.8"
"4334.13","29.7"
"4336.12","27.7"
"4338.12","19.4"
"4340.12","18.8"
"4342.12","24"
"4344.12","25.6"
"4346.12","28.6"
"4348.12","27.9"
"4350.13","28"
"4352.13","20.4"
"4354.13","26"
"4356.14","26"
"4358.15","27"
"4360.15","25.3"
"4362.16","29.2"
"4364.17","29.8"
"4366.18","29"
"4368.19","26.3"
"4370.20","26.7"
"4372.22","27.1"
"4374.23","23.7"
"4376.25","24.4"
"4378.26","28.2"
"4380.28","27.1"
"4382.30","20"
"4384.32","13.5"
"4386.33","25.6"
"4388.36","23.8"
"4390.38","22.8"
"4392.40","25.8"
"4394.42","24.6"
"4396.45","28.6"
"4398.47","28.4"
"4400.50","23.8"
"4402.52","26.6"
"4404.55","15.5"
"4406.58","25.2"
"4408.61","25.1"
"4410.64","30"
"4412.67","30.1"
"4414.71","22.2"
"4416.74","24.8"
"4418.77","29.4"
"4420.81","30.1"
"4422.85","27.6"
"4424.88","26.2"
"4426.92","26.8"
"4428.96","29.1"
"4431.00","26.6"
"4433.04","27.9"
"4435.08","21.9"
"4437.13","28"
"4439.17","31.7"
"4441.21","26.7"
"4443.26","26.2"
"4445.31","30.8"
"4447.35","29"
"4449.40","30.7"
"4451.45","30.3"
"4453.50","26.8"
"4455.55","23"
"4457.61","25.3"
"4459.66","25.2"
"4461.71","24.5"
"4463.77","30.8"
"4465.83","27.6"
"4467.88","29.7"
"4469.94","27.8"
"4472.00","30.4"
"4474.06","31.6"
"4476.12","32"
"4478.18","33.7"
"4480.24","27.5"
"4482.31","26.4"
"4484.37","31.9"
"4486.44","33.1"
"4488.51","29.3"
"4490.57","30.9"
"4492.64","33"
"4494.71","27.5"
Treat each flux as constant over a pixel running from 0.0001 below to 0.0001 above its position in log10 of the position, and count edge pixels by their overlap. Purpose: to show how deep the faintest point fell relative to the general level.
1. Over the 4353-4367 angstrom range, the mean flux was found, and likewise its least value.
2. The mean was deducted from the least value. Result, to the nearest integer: -2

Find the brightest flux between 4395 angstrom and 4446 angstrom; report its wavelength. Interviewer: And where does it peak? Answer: 4439.17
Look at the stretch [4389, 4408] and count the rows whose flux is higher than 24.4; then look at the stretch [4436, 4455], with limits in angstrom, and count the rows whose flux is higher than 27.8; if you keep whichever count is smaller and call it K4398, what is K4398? 6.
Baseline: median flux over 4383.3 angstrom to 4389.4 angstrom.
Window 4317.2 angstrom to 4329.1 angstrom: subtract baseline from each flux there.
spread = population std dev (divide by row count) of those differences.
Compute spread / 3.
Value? 2.0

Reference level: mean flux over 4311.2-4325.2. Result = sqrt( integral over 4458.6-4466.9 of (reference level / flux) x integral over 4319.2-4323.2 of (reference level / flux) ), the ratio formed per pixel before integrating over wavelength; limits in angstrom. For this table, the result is 5.2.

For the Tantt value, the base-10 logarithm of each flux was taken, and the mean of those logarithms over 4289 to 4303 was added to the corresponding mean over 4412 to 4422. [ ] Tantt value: 2.70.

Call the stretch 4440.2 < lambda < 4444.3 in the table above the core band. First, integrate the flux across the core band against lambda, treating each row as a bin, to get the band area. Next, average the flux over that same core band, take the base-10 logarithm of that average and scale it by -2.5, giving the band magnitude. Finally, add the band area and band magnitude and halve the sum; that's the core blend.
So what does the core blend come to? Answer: 52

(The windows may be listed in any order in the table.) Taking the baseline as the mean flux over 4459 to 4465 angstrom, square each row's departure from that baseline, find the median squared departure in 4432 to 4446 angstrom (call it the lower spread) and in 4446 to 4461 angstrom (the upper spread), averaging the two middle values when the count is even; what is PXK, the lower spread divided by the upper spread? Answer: 0.3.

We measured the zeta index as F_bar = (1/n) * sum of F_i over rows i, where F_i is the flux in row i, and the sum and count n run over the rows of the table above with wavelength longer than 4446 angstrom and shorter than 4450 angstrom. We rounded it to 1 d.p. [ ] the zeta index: 29.9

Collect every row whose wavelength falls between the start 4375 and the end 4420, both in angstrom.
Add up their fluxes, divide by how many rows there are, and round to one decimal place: 24.8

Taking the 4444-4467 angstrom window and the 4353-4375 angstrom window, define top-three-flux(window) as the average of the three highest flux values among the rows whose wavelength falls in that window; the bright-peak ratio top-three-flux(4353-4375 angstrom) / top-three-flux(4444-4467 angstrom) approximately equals 0.95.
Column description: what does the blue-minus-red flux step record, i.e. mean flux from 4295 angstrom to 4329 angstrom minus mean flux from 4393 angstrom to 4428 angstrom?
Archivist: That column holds -5.9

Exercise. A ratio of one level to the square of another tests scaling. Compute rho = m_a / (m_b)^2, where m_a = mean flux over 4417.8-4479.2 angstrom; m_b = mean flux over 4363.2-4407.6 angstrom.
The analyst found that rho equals 0.046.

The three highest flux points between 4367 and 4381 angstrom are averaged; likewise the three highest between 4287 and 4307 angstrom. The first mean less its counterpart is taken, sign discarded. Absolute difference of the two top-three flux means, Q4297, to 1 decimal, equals 5.0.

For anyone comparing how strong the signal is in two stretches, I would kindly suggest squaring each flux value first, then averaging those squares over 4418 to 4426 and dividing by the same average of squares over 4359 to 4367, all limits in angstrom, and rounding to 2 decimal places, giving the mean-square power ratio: 1.00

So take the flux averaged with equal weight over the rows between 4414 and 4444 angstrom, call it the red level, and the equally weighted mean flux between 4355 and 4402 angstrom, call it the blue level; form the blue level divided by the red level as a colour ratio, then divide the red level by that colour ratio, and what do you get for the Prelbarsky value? 29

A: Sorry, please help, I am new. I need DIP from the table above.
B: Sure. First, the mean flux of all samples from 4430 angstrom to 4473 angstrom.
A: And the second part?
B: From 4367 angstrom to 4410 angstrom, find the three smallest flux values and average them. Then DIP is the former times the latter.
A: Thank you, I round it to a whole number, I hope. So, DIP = 452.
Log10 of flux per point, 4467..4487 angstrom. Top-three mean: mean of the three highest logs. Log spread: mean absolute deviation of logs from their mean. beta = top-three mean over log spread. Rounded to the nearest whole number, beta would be 51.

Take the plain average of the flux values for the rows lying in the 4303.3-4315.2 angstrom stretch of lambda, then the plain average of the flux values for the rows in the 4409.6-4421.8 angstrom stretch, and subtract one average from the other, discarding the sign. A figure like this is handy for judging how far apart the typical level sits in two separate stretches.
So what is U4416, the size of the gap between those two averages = 11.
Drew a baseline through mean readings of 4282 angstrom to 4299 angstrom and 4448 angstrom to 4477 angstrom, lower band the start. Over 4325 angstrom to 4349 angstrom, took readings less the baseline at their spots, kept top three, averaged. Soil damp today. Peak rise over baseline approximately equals 6.6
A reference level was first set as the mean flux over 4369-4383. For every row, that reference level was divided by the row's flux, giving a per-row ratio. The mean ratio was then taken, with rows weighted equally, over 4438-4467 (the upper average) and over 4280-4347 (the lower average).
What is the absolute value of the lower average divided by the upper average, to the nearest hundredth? 1.33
